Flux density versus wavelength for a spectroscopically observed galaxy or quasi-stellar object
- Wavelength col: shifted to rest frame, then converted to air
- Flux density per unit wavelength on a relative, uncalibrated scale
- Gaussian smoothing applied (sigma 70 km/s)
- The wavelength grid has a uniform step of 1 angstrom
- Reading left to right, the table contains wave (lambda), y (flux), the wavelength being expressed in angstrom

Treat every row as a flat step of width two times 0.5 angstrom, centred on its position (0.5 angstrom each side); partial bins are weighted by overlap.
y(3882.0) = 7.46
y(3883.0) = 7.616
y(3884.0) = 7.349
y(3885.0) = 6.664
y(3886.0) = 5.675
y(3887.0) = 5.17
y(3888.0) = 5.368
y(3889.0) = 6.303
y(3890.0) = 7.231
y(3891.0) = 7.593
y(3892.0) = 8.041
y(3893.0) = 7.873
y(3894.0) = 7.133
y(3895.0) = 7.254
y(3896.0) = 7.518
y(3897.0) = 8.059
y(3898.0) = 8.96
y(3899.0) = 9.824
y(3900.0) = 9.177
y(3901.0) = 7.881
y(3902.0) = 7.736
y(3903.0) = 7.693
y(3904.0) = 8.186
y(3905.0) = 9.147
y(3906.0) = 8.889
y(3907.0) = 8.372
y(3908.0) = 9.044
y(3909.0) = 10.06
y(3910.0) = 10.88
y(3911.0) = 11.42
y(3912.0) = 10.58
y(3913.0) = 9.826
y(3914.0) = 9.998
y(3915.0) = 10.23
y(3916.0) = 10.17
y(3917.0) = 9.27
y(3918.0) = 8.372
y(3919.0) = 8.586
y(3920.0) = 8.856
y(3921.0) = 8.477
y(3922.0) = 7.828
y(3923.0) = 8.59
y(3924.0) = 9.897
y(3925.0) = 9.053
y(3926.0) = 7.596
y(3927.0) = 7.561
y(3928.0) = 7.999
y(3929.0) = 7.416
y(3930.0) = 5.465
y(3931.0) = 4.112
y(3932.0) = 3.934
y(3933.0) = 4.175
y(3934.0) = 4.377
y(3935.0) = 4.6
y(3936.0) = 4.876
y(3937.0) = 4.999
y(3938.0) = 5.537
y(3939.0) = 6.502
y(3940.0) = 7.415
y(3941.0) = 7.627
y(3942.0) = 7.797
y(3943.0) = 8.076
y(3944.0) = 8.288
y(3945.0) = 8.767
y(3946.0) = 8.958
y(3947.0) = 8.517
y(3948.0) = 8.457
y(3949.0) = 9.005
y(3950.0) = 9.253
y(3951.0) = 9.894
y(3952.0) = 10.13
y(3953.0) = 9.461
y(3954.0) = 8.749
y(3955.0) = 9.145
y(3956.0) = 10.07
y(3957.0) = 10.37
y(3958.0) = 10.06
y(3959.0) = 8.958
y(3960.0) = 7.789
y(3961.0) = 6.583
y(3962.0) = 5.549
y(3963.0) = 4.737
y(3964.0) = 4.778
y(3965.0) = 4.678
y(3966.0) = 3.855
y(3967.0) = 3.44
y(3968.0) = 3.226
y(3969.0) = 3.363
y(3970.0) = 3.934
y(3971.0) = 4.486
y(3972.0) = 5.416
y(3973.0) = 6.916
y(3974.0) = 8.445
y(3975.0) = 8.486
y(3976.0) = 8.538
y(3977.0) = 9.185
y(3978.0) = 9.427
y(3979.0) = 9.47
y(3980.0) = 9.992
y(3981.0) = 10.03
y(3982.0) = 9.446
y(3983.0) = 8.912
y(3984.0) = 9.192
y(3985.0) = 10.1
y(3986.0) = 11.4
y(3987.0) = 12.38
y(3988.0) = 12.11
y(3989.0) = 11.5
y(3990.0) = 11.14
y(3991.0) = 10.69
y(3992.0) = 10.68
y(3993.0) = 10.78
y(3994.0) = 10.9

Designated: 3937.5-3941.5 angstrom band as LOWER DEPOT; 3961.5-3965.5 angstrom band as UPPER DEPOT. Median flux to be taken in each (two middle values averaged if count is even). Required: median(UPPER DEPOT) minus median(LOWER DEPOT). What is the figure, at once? -2.2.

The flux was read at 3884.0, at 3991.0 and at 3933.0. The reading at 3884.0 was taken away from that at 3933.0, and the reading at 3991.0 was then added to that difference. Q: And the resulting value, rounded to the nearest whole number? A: 8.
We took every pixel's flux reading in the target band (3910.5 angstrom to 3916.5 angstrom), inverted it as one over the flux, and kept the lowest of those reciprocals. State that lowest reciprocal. 0.088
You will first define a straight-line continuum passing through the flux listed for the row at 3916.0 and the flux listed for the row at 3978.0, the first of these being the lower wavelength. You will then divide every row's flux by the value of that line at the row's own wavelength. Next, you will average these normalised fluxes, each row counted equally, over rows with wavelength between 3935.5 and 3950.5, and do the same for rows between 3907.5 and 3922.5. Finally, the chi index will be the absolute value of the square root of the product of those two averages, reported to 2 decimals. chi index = 0.85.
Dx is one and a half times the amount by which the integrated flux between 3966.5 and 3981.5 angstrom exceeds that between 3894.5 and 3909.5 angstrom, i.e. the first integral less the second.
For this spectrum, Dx -35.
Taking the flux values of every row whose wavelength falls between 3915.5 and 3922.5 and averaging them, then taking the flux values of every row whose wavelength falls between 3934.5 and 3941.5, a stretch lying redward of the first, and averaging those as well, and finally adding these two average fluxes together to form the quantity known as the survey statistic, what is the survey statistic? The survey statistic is 14.7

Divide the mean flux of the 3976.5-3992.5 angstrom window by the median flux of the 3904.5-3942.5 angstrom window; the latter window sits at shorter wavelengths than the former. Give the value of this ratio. 1.2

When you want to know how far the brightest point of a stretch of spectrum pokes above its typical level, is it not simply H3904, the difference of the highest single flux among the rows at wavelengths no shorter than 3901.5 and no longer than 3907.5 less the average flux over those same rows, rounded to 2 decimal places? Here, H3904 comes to 0.81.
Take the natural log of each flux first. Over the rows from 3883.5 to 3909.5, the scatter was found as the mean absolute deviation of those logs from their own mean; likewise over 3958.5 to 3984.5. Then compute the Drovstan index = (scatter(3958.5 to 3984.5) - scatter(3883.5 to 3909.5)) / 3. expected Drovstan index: 0.07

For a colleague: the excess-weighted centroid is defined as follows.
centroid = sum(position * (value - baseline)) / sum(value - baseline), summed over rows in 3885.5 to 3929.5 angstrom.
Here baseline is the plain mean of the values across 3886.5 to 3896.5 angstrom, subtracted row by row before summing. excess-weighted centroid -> 3913.1 angstrom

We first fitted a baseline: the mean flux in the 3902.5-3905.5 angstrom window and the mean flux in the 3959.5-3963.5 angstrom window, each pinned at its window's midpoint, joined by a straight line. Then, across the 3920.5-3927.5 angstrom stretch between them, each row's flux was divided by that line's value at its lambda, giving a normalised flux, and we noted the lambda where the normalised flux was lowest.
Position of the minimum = 3926.0 angstrom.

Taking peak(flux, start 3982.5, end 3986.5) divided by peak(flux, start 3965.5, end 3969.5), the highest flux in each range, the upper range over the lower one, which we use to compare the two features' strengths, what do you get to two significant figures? 3.0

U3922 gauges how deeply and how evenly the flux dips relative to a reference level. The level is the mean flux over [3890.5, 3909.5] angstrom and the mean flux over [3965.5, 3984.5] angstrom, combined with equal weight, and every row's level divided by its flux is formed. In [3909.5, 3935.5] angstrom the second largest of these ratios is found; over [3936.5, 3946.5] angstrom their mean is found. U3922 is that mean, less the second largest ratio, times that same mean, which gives -0.9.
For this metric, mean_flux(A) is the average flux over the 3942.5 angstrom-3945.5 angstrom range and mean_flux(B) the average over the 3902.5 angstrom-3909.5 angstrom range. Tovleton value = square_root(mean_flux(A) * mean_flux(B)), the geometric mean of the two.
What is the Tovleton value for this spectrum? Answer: 8.6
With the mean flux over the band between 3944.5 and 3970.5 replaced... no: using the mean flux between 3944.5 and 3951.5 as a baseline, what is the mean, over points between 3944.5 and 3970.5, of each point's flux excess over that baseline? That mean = -1.6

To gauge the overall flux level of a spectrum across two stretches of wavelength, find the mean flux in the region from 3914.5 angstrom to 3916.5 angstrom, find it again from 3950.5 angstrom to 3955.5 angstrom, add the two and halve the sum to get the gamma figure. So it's 9.8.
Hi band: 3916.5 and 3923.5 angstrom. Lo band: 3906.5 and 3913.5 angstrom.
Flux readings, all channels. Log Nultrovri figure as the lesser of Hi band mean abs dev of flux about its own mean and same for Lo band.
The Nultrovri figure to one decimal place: 0.3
